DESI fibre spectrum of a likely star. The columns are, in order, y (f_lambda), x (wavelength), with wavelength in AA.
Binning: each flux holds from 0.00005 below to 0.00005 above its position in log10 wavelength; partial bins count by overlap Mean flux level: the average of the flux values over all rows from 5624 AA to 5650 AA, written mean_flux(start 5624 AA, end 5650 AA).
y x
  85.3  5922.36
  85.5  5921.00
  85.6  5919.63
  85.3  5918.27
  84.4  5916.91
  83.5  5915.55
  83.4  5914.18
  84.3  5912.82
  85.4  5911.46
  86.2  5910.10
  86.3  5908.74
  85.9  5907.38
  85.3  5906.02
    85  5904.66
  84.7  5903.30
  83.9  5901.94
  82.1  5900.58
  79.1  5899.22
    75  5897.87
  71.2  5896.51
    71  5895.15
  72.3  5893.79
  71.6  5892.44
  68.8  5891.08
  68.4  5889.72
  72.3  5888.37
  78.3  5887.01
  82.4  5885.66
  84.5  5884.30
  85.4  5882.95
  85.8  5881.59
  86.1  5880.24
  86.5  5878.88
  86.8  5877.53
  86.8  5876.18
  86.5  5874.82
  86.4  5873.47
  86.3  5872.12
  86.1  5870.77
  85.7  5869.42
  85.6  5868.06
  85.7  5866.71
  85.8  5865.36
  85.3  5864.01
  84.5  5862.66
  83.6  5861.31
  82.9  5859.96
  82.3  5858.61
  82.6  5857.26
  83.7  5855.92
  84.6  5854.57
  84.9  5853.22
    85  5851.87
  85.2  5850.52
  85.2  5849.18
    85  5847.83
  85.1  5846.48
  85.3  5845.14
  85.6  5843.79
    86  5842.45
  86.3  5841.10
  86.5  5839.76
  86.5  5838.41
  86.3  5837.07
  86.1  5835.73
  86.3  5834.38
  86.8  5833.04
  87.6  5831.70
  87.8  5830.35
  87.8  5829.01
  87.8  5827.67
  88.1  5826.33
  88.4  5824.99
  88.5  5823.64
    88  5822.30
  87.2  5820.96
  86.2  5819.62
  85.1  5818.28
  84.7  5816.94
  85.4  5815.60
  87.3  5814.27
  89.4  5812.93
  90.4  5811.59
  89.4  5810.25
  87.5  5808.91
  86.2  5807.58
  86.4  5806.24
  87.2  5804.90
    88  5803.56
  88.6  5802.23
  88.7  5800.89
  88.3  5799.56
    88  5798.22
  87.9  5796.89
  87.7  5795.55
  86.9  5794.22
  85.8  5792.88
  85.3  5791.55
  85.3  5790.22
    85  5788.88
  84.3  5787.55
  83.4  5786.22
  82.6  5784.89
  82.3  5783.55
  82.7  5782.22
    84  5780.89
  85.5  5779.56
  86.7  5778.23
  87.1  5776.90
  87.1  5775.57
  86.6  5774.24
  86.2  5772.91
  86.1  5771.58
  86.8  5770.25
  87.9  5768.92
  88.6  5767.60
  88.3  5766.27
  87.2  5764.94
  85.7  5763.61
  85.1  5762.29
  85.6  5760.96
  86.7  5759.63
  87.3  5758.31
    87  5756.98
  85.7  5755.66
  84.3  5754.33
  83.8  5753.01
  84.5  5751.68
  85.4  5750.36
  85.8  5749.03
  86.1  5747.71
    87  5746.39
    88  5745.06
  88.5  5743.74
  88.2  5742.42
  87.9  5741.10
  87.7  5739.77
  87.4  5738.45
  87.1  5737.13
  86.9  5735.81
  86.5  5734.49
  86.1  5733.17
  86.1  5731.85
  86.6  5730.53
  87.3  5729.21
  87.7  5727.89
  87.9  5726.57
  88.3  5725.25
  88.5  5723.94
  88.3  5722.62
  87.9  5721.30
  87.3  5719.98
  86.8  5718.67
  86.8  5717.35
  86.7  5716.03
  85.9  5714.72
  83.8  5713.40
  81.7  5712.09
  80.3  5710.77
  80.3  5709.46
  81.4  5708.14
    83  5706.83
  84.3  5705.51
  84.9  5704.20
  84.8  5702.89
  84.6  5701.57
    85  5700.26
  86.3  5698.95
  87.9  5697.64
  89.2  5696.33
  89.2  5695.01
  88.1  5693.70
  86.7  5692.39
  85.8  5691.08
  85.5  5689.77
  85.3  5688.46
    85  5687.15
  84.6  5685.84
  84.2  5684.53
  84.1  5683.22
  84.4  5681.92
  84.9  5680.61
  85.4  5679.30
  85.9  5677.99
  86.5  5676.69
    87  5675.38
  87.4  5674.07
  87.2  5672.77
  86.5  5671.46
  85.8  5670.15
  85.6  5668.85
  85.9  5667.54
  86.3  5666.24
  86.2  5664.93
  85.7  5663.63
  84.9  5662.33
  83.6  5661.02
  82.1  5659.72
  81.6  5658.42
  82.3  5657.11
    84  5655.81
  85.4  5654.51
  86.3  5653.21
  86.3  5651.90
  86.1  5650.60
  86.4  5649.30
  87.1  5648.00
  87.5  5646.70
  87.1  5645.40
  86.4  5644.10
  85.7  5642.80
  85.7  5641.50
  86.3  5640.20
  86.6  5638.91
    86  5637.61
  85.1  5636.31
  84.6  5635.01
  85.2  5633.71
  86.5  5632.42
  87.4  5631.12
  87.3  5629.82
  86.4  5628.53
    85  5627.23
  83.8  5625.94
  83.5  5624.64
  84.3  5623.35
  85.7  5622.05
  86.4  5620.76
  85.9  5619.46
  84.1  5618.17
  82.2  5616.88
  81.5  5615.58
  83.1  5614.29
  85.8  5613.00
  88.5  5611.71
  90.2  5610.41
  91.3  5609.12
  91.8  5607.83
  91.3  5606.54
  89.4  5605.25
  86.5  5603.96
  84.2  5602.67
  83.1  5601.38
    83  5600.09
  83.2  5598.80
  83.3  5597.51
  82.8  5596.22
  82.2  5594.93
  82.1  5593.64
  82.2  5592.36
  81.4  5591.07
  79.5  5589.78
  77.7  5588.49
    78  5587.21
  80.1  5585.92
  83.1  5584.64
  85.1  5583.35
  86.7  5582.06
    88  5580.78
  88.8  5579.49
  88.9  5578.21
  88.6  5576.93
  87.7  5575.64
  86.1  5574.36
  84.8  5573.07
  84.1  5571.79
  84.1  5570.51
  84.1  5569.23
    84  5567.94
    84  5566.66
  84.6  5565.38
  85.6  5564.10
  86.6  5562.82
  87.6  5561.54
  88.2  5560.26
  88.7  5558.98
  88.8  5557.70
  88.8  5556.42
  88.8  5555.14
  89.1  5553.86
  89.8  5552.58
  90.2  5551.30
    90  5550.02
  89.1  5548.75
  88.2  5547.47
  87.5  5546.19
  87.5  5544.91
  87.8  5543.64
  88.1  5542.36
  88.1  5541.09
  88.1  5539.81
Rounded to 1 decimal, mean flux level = 86.0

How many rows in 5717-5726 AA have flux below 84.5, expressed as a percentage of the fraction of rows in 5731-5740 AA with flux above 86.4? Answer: 0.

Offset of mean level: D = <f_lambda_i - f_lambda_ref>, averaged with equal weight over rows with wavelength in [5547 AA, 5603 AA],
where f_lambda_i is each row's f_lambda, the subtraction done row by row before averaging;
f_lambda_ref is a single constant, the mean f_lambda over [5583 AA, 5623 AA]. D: 1.0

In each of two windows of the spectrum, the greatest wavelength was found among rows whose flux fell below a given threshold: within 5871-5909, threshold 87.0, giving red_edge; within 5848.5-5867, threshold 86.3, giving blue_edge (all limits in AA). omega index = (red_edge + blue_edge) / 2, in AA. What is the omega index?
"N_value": 5887.7 AA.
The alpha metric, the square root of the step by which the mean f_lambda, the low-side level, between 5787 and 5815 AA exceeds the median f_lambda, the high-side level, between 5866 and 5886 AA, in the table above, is 1.1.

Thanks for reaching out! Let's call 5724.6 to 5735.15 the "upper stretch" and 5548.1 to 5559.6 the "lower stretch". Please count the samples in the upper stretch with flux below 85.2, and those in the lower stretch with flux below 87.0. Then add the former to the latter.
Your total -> 0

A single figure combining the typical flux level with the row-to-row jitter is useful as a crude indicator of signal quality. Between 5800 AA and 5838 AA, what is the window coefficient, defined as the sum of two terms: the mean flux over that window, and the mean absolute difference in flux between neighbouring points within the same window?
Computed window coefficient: 88.1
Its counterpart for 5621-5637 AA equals 86.3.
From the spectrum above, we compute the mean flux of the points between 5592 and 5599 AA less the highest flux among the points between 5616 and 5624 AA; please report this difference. -3.8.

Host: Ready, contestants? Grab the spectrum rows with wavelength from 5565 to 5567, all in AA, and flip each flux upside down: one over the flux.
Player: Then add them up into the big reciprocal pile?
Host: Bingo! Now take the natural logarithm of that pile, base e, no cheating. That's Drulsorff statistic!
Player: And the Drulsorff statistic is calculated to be -3.7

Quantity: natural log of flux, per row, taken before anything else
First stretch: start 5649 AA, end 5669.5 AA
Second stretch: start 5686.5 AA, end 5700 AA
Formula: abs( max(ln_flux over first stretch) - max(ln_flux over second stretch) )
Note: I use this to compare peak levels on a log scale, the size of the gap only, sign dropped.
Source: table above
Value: 0.032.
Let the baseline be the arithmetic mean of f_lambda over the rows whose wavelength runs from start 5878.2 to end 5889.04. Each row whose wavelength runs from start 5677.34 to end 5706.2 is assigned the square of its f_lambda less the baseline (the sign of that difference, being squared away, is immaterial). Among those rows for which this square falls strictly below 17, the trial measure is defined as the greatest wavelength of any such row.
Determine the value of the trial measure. 5705.51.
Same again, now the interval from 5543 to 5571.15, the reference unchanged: 5570.51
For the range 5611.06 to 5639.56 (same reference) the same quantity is 5638.91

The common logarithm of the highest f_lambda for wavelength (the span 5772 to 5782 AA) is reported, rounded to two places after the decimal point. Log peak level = 1.94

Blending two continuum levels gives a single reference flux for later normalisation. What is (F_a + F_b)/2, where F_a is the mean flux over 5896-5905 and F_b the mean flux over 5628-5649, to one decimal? 83.2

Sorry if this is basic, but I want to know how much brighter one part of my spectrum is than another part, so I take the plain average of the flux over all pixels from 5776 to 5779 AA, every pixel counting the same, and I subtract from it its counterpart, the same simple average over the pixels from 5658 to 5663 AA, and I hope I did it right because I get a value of 4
